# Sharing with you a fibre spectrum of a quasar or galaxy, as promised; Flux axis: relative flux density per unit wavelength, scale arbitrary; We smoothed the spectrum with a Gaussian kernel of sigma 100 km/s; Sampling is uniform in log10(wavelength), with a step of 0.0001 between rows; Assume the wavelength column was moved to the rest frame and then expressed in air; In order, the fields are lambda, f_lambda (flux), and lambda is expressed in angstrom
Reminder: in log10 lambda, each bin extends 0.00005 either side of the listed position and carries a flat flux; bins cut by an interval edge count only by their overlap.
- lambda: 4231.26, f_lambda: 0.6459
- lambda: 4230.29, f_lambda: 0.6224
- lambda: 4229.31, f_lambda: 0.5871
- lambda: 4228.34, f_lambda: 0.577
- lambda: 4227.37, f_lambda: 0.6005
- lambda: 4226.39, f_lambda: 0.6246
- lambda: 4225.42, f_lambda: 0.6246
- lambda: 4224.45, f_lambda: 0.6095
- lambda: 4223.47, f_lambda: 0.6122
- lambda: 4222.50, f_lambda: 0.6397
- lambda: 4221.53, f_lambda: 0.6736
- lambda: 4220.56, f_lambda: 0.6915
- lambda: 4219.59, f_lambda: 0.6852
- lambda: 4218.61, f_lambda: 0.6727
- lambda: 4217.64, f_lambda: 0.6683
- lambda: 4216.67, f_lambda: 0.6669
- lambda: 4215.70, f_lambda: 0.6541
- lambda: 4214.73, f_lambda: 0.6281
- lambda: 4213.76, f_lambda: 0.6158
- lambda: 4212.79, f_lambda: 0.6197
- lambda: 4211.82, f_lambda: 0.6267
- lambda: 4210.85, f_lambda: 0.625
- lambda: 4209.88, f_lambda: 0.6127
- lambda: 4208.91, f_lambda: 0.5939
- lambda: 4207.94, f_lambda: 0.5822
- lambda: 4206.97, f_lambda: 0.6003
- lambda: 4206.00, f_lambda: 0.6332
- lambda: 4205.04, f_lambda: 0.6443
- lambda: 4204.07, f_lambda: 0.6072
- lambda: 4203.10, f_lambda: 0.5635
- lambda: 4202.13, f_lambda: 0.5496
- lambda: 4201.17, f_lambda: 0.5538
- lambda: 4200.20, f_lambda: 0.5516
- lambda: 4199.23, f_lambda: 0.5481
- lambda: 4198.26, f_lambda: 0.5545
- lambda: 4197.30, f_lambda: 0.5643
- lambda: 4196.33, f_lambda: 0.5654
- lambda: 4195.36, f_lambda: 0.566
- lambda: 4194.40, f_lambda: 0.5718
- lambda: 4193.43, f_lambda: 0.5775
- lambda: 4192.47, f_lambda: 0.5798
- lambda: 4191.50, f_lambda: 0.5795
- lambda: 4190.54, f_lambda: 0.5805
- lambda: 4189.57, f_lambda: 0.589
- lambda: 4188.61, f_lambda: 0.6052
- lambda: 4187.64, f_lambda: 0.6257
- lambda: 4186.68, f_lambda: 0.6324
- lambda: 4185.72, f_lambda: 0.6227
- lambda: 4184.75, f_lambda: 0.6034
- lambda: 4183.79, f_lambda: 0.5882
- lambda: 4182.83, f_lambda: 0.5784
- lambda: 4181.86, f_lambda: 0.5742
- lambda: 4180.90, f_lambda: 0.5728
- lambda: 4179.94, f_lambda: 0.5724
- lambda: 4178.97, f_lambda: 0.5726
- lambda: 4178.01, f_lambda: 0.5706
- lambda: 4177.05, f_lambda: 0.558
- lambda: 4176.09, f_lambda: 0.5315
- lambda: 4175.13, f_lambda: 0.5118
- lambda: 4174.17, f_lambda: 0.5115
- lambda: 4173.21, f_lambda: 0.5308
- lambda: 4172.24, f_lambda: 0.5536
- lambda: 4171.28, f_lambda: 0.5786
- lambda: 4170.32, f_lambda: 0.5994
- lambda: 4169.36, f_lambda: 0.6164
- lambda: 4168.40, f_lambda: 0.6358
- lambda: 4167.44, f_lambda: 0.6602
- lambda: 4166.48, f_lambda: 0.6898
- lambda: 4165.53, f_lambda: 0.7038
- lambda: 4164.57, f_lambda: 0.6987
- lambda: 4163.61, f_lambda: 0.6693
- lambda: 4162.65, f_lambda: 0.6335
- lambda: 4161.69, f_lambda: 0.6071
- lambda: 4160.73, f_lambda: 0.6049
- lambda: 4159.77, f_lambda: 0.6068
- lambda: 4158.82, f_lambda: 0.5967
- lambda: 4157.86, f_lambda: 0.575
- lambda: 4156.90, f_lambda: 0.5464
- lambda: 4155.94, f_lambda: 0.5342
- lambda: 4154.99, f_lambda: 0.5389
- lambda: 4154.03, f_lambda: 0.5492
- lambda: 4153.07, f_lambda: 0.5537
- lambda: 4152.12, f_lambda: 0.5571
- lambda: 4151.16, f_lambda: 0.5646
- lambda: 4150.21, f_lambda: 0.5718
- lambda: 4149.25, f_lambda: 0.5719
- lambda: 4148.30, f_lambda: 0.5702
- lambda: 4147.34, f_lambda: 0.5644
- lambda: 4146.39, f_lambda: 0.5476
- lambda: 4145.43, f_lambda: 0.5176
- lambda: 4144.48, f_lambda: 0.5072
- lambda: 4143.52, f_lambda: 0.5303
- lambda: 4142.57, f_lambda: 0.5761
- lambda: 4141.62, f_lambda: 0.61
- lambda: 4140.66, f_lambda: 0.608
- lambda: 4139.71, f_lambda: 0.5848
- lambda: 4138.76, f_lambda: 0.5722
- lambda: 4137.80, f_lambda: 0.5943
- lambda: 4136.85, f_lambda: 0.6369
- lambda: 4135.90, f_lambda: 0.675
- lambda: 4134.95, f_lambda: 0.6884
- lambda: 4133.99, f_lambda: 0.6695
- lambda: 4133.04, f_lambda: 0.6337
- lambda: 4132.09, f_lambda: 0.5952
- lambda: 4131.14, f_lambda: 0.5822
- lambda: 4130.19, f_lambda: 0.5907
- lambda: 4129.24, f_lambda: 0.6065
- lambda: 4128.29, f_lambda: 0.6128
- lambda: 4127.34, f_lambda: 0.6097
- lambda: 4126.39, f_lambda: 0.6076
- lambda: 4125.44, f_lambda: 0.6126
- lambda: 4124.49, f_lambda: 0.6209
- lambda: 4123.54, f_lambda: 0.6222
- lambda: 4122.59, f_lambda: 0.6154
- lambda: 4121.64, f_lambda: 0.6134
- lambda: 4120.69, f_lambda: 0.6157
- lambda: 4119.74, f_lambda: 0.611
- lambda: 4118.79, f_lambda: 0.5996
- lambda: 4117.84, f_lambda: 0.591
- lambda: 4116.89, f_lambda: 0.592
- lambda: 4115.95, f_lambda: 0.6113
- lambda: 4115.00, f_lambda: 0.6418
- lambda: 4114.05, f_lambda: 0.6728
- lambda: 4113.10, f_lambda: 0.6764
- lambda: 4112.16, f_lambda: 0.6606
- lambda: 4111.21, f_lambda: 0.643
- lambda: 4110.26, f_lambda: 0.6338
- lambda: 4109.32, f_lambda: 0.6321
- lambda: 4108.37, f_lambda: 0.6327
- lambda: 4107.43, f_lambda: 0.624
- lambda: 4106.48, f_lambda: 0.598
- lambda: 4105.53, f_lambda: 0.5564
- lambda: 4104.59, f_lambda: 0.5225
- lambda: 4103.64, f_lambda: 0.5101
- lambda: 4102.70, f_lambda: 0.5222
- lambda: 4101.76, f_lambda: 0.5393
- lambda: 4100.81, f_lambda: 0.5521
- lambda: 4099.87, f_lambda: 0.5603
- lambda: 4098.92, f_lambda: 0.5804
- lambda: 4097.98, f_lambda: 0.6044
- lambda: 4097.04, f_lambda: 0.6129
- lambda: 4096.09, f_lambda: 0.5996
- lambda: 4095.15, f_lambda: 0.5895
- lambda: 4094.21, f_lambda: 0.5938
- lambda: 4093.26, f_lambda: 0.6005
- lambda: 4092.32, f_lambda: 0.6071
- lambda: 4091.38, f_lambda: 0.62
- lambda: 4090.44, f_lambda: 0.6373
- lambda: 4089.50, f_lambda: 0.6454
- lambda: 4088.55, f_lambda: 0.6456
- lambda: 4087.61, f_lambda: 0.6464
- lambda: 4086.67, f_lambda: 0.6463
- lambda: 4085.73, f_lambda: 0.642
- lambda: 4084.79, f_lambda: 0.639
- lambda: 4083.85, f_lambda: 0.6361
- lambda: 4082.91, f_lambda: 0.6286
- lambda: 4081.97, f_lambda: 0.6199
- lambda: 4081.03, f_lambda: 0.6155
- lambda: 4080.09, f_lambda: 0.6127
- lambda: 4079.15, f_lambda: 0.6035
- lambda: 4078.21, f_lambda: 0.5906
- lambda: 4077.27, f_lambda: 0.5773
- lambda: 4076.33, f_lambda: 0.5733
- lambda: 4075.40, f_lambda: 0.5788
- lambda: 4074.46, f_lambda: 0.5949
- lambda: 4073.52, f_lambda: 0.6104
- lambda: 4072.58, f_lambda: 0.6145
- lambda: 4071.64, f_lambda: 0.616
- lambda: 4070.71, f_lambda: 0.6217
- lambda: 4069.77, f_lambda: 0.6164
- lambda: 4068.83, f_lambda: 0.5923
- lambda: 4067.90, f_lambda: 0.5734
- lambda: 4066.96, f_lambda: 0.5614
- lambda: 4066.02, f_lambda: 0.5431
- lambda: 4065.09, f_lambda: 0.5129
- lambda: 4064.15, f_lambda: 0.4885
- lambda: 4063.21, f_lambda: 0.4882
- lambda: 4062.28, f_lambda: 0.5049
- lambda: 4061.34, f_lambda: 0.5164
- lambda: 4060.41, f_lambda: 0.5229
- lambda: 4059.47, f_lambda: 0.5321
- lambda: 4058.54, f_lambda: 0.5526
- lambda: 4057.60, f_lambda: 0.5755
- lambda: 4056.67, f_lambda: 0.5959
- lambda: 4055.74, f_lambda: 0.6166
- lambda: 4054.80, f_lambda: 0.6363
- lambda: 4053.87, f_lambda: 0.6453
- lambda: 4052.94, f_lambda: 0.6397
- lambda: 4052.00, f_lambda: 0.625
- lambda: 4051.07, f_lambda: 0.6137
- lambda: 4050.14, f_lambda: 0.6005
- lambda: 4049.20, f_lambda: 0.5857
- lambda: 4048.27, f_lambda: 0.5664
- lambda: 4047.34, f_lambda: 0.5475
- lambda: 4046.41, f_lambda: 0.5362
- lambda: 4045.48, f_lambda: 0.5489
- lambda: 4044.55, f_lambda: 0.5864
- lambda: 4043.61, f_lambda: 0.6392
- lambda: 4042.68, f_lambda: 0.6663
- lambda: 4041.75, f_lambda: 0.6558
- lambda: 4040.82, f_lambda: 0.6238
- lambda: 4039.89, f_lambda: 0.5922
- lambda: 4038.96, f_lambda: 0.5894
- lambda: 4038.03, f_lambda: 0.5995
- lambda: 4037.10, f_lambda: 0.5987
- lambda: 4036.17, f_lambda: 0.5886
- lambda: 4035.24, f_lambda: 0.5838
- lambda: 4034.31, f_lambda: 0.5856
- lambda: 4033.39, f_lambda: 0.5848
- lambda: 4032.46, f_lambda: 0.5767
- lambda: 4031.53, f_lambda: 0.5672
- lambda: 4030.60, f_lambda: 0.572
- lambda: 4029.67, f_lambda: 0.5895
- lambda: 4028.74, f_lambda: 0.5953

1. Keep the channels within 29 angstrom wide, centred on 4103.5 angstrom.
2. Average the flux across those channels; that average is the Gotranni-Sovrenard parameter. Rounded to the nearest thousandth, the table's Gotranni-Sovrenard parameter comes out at 0.602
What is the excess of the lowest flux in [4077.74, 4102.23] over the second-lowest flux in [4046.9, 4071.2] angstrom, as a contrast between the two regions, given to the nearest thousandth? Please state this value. 0.051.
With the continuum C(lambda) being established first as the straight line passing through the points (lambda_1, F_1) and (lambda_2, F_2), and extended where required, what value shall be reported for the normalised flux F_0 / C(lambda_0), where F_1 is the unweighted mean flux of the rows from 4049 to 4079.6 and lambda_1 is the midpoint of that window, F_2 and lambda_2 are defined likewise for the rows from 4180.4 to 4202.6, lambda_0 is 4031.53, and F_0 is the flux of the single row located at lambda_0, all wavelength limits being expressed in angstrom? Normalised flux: 0.98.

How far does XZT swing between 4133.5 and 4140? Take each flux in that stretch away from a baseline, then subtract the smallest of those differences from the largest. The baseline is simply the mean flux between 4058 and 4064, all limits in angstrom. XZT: 0.12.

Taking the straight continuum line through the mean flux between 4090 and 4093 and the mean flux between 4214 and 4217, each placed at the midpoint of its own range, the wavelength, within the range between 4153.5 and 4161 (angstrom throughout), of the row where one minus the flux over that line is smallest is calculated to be 4159.77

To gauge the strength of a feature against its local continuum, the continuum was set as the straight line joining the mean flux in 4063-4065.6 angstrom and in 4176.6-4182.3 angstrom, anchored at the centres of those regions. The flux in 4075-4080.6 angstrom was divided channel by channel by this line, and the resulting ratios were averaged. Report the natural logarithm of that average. 0.15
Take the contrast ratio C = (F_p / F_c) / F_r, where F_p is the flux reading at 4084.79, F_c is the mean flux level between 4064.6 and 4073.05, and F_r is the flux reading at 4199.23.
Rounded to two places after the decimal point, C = 2.00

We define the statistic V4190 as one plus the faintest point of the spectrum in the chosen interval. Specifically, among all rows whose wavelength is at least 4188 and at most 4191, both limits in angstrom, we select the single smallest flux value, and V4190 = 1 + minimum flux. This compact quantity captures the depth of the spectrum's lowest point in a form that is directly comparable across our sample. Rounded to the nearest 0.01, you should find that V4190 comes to 1.58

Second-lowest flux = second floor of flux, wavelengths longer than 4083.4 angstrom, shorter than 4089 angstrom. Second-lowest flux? 0.639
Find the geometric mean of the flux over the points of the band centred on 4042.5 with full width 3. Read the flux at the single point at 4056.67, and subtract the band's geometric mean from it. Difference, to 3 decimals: -0.058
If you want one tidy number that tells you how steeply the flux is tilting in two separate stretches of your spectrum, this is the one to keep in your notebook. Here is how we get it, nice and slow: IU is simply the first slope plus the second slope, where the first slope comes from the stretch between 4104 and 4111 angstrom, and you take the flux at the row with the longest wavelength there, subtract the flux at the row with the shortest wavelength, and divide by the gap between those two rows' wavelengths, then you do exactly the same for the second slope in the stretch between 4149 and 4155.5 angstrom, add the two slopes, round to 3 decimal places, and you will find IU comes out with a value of 0.014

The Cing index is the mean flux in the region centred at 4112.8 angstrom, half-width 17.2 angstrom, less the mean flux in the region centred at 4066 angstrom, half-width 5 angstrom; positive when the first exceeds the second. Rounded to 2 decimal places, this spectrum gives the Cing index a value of 0.06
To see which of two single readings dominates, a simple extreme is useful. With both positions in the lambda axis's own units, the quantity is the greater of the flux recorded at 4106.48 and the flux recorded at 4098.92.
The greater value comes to 0.598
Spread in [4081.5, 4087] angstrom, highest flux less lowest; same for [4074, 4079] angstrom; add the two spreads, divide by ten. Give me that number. 0.0048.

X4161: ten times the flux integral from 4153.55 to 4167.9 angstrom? 88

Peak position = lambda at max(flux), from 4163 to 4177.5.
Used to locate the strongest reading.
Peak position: 4165.53 angstrom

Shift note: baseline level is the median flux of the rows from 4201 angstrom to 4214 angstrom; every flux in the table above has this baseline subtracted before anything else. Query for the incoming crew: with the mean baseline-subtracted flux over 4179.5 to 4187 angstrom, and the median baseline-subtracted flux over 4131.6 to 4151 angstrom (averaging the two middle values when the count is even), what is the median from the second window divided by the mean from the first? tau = 1.7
